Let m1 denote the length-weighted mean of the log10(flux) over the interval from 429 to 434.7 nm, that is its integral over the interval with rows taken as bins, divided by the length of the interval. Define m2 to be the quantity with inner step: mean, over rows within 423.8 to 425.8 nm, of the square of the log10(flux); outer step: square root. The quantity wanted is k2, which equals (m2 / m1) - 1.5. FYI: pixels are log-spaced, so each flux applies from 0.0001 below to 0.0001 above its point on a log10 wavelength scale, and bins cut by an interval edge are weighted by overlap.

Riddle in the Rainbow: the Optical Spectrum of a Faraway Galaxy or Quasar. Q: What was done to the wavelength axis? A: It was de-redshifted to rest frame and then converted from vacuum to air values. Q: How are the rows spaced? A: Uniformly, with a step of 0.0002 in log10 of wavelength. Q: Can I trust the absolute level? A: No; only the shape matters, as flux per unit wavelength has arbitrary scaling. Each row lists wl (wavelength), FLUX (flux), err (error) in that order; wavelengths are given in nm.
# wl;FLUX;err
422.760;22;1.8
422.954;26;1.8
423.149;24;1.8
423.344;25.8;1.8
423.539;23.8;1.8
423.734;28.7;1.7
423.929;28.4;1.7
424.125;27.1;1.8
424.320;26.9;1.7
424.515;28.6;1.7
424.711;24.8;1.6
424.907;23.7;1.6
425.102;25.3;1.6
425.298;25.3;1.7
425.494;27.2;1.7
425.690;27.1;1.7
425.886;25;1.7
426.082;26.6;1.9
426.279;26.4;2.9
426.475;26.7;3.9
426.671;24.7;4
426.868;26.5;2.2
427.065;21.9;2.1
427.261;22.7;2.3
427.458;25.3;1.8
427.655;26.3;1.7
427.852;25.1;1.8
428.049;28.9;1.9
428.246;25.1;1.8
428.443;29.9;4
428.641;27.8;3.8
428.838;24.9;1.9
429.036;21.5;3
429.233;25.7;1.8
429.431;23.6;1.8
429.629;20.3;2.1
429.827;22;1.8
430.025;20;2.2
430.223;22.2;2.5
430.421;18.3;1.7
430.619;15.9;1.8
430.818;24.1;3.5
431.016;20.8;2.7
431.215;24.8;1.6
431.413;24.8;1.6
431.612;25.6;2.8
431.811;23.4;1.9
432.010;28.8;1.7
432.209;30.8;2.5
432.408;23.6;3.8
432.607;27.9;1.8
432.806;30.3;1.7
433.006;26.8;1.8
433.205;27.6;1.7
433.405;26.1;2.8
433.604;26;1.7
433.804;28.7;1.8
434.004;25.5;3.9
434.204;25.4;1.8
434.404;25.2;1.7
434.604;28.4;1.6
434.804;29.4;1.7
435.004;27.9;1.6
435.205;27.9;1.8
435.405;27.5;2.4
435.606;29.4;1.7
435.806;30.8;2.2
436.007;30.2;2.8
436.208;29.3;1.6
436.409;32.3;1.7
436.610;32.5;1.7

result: -0.475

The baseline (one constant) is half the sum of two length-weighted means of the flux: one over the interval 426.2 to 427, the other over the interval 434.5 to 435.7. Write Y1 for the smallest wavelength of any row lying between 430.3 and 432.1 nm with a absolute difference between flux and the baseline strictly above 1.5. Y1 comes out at 430.421 nm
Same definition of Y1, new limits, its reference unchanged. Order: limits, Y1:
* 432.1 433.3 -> 432.209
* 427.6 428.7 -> 427.852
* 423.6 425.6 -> 423.734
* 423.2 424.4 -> 423.539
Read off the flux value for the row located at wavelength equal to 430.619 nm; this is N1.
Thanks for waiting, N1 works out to 15.9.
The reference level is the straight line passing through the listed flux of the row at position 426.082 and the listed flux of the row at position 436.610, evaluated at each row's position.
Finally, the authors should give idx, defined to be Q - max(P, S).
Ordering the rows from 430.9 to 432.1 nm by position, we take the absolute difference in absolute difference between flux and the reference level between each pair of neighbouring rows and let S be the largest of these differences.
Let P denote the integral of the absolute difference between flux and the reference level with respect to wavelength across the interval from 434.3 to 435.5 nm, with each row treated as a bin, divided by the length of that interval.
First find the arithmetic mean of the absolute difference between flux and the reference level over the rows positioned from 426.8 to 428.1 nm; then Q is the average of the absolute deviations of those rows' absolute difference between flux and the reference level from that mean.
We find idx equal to -3.9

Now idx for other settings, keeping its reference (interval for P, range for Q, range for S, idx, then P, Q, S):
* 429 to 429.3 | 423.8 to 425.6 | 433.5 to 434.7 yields -3.8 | 4.5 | 0.7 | 3.3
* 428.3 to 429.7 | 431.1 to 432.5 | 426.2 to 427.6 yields -2.9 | 3.9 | 1.8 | 4.7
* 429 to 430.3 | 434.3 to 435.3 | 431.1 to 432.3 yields -5.4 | 6.4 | 1.0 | 5.3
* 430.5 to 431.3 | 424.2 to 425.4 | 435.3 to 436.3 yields -7.3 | 8.0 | 0.7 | 1.8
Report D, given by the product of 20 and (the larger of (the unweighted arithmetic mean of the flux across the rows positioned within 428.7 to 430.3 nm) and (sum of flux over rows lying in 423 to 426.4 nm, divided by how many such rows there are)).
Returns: 523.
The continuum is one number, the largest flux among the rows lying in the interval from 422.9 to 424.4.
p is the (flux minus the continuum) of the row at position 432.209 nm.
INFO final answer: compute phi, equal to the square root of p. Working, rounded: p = 2.1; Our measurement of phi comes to 1.4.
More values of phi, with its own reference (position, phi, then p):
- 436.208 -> 0.8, 0.6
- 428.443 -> 1.1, 1.2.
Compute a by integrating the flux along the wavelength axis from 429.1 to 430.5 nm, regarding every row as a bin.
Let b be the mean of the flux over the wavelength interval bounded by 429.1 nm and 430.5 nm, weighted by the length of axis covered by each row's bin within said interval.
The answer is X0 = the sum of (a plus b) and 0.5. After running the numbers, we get 53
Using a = 30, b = 21.8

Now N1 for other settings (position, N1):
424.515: 28.6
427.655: 26.3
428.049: 28.9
